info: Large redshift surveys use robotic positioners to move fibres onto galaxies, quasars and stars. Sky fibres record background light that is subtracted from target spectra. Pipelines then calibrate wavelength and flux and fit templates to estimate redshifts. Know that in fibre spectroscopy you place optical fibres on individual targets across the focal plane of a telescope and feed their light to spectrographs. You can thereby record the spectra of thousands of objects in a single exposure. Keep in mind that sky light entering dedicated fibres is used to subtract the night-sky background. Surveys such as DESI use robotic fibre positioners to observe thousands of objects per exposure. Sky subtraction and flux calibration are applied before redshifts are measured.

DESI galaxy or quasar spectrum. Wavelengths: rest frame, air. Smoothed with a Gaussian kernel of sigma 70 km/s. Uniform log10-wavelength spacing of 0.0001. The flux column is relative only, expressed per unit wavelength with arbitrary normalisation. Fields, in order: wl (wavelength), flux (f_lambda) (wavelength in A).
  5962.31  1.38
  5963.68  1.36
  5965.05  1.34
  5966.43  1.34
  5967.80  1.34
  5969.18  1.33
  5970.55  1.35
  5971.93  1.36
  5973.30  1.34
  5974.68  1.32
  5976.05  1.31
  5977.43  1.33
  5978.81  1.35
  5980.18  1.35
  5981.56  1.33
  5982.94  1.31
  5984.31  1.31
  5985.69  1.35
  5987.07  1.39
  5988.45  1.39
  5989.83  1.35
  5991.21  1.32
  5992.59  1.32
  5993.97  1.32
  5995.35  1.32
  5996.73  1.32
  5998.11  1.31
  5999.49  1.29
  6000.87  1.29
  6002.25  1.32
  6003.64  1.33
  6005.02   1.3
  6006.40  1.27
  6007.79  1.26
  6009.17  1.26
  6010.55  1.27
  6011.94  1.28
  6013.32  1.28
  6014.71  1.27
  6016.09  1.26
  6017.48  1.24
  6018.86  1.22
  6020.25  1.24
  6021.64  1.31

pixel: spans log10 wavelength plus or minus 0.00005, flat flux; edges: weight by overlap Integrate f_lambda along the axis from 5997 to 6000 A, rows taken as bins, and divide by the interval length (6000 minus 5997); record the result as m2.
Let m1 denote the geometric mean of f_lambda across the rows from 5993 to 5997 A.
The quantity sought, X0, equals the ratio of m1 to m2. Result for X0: 1.01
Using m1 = 1.320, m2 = 1.30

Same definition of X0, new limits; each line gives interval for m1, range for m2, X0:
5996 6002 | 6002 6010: 1.01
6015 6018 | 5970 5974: 0.93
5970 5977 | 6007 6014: 1.05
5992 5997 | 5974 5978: 1.00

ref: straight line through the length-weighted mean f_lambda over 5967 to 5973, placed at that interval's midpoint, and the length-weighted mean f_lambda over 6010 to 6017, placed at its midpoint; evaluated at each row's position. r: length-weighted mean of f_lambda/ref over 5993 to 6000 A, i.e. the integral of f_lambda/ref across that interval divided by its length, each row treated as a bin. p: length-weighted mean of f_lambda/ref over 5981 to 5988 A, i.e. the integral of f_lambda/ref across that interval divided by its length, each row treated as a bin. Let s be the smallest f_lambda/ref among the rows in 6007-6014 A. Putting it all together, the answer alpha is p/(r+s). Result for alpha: 0.509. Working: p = 1.02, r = 1.01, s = 0.98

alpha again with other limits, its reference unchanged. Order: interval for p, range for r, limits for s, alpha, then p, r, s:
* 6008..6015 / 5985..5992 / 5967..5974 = 0.494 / 1.00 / 1.03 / 0.99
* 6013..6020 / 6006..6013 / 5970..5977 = 0.501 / 0.99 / 0.99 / 0.98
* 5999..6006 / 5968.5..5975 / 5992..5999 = 0.504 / 1.01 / 1.00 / 1.01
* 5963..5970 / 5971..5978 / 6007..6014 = 0.501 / 0.99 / 1.00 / 0.98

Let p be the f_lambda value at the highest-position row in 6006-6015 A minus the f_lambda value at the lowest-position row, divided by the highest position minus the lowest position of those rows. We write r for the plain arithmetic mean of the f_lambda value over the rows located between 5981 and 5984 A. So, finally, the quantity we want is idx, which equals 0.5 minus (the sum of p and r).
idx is -0.820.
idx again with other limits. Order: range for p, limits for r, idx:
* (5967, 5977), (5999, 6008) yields -0.791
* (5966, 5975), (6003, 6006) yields -0.813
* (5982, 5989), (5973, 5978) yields -0.840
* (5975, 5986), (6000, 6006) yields -0.814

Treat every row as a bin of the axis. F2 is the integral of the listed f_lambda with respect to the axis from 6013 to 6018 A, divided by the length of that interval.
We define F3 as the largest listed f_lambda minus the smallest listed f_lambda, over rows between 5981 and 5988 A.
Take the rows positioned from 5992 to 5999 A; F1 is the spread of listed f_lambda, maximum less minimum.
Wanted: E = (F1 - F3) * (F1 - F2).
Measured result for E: 0.09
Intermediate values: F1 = 0.010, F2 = 1.26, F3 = 0.08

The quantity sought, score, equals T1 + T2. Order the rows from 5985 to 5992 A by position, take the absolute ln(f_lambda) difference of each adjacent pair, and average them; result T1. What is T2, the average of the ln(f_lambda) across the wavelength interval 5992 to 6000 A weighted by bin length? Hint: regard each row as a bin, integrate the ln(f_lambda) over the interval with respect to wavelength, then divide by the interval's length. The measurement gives 0.293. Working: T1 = 0.0202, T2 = 0.273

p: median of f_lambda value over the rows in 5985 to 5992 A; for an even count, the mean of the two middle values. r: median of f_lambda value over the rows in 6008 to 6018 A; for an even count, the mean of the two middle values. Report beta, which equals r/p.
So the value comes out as 0.94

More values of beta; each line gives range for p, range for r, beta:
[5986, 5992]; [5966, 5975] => 0.98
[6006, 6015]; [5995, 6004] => 1.04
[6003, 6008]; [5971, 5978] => 1.04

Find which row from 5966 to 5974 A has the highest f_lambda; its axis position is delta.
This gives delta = 5971.93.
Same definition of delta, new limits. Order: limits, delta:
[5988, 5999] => 5988.45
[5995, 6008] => 6003.64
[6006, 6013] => 6011.94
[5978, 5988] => 5987.07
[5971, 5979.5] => 5971.93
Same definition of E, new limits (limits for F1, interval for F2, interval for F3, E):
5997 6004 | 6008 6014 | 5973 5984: 0.00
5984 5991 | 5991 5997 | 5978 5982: -0.07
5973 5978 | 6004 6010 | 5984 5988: 0.06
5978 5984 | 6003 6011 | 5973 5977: -0.01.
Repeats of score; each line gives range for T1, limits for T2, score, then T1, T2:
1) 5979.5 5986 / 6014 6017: 0.248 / 0.0150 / 0.233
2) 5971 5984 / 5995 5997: 0.290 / 0.0122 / 0.278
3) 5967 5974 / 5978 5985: 0.296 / 0.0112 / 0.285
